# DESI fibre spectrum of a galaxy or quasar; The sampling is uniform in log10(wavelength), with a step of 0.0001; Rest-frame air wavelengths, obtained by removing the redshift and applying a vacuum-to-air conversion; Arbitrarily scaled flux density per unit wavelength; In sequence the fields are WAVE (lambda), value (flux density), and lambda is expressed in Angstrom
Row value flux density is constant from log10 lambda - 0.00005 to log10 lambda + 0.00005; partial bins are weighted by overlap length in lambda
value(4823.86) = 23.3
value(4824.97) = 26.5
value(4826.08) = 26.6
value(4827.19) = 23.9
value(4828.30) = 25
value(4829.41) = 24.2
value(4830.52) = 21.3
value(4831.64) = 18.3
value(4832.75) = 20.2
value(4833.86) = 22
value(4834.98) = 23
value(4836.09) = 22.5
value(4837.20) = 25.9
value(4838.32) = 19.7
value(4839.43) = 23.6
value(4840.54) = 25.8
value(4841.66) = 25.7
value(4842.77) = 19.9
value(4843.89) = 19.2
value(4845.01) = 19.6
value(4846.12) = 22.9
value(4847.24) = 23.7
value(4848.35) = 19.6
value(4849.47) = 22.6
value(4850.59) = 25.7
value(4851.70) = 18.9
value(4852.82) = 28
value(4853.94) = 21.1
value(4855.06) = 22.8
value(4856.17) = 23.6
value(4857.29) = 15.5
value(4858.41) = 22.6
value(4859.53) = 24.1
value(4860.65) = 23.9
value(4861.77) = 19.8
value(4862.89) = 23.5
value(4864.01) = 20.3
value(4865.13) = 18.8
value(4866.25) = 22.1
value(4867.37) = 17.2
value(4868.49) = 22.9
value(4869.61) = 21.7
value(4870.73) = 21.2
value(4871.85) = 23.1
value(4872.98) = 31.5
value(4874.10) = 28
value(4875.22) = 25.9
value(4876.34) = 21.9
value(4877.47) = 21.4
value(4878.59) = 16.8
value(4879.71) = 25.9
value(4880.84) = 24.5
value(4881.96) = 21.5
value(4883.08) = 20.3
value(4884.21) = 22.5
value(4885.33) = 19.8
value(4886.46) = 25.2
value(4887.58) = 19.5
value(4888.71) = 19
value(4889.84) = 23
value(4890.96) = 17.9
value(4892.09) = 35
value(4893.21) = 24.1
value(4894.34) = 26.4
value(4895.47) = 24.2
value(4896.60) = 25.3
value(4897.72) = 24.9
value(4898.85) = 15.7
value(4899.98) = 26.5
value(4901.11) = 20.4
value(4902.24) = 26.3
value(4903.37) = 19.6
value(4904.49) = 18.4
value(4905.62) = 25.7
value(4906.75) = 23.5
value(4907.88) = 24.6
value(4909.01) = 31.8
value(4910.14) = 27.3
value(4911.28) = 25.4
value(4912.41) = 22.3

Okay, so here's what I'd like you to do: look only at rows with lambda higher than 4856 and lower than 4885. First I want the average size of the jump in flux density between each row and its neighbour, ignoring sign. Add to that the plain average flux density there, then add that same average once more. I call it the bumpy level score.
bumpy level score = 48.1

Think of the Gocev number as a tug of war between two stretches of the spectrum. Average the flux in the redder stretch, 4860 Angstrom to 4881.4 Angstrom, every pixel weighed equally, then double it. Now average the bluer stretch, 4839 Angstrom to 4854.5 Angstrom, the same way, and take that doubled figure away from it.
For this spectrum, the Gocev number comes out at -22.7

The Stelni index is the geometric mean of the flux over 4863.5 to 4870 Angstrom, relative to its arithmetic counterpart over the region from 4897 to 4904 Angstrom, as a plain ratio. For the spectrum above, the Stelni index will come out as 0.92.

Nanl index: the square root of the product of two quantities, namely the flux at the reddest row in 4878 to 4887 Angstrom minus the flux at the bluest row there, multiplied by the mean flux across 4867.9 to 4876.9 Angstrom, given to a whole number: 14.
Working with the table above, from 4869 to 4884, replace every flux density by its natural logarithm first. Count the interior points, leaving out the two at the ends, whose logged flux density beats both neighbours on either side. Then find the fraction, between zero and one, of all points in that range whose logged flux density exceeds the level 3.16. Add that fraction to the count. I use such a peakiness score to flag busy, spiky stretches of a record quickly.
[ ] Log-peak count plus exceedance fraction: 2.4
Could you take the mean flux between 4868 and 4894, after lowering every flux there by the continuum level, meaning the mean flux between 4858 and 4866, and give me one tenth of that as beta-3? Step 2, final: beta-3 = 0.13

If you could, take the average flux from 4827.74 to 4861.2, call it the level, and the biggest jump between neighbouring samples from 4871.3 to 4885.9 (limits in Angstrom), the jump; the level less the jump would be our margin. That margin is 13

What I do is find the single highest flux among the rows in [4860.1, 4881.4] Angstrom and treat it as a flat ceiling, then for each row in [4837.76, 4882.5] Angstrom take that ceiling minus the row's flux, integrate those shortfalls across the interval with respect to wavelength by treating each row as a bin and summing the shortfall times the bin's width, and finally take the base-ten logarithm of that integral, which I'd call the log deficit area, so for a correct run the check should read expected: 2.61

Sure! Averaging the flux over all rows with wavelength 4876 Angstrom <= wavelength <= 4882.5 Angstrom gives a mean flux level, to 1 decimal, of 22.0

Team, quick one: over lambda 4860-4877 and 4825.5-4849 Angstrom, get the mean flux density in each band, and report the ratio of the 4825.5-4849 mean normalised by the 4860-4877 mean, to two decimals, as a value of 0.99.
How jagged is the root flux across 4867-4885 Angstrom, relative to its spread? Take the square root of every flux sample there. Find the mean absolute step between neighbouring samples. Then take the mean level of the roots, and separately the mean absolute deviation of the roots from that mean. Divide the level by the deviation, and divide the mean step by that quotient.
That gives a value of 0.020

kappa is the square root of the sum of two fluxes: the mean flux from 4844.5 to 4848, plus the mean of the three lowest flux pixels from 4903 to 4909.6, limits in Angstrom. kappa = 6.52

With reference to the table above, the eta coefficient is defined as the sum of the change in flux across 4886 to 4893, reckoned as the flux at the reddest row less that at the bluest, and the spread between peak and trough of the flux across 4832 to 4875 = 26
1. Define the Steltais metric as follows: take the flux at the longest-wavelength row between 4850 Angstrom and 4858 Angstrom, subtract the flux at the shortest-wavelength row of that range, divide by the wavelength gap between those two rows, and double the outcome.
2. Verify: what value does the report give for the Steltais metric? -3.0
